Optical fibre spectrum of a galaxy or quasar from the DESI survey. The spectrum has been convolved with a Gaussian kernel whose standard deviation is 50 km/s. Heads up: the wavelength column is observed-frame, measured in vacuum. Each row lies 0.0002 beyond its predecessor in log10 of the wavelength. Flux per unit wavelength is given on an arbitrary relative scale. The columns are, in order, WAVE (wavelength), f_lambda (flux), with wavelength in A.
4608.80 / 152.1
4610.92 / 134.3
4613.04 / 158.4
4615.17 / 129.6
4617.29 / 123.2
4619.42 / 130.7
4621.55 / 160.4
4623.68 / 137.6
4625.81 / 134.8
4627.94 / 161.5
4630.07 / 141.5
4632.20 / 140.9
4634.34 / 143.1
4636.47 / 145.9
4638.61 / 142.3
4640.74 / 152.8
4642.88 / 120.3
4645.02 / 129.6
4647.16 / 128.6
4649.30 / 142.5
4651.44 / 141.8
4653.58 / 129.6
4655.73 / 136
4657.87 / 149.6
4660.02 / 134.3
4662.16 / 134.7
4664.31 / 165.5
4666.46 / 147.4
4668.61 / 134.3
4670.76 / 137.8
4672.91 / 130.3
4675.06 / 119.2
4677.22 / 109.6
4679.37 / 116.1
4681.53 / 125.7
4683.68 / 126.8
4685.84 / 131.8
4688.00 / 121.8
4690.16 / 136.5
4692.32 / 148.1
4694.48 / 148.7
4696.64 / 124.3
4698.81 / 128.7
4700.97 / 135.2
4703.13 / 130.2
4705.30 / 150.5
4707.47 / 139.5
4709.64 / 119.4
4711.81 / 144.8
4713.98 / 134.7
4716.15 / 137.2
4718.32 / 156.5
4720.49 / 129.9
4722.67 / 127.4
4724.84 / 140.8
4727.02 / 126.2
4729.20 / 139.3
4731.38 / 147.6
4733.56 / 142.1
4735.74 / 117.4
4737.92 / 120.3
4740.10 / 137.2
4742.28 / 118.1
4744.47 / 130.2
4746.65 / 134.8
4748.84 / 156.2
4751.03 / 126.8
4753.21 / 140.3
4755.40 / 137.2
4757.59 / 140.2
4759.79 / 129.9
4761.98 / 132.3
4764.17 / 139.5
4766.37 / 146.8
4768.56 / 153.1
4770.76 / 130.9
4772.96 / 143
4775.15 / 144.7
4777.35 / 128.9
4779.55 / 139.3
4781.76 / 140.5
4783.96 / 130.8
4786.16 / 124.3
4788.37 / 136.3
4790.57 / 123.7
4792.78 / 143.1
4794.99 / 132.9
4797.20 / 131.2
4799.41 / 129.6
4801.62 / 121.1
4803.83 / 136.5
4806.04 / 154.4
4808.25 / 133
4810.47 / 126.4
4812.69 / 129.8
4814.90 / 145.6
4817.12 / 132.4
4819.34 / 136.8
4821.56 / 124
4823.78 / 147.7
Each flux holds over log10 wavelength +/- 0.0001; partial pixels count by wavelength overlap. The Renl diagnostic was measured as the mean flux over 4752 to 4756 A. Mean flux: 139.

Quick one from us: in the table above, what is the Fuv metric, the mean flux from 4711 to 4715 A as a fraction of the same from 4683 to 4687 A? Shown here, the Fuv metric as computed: 1.08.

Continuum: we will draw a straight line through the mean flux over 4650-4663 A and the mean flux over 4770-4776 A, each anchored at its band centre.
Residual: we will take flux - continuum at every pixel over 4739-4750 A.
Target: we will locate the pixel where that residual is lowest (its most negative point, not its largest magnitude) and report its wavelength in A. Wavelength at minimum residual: 4742.28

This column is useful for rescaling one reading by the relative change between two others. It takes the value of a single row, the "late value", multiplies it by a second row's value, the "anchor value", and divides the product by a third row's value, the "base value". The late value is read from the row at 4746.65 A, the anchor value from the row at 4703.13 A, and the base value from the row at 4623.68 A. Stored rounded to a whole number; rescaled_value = 128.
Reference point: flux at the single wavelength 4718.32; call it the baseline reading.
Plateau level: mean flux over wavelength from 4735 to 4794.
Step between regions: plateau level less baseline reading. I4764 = -21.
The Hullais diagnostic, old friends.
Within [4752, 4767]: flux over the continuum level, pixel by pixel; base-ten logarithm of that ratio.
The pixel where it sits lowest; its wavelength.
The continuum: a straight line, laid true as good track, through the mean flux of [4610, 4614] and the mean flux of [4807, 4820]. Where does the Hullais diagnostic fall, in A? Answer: 4759.79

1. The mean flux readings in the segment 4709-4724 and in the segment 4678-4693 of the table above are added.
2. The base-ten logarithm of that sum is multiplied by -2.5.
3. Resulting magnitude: -6.06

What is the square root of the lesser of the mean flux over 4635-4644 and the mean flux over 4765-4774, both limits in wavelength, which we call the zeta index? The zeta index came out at 11.85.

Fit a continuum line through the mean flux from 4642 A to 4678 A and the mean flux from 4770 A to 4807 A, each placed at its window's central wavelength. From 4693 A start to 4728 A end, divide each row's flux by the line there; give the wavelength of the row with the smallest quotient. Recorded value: 4709.64 A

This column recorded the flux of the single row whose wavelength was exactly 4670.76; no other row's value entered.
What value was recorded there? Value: 137.8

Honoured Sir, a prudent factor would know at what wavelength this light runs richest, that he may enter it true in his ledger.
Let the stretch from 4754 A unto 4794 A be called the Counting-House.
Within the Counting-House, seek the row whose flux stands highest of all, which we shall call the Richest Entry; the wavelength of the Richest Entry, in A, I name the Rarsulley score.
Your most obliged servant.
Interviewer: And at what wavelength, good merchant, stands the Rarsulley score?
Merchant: 4768.56 A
